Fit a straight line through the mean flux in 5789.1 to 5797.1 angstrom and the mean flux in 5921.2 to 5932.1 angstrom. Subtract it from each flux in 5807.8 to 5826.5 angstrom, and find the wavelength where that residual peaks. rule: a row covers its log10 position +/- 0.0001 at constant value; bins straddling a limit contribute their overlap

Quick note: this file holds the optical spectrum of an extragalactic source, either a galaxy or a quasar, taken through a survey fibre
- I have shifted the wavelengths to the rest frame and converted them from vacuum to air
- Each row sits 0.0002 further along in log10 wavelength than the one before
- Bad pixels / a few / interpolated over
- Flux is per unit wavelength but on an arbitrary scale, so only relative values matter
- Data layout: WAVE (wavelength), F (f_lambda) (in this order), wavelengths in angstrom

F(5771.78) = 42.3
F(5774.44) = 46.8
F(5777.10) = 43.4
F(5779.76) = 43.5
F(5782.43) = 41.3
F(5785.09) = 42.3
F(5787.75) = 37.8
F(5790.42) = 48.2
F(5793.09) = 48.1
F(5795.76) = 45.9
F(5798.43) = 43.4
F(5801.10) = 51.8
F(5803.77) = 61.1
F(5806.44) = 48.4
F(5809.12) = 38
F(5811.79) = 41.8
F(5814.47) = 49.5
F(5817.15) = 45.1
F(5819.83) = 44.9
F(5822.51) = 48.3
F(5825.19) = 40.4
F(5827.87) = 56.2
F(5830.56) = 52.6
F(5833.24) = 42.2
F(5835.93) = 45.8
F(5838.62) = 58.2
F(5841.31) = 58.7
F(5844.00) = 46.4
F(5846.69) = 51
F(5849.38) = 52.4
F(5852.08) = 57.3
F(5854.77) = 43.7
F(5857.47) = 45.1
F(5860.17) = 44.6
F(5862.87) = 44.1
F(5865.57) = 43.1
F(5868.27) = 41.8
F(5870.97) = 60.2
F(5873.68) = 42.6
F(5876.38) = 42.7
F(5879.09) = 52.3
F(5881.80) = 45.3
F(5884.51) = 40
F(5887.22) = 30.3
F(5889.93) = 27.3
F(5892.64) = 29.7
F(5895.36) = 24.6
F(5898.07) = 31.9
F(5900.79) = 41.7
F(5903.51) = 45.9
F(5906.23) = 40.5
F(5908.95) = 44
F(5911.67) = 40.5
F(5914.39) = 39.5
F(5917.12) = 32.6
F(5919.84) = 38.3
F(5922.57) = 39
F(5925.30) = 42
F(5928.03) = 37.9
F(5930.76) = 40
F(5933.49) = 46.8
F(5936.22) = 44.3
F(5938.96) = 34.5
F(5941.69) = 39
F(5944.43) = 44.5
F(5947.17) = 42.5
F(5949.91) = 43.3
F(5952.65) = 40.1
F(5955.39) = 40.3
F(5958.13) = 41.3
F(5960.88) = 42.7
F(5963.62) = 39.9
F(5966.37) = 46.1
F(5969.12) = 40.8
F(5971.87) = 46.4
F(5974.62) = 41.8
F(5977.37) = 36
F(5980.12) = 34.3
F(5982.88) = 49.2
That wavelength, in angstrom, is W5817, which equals 5814.47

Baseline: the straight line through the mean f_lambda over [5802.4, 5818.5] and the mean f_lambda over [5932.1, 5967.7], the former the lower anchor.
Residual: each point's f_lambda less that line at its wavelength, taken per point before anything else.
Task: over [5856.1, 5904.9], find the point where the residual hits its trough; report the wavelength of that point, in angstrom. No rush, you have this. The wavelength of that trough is 5895.36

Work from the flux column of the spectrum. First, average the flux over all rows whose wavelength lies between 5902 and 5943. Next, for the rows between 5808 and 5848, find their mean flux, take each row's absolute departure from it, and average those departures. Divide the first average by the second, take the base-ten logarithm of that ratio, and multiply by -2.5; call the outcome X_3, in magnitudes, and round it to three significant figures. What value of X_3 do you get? -2.23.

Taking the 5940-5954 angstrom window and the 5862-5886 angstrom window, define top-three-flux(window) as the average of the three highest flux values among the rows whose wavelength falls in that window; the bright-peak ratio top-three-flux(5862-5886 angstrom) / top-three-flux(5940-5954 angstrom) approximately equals 1.21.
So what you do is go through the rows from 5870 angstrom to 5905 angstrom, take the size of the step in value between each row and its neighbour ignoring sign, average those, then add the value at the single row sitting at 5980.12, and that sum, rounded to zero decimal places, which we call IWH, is 41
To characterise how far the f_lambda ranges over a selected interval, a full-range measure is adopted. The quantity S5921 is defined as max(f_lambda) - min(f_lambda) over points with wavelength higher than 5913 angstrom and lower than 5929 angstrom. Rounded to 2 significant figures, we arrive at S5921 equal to 9.4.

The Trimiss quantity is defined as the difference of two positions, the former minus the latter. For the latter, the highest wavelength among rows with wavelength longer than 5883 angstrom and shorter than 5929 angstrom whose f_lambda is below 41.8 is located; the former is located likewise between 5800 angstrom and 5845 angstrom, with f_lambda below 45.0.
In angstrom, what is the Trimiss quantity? -94.8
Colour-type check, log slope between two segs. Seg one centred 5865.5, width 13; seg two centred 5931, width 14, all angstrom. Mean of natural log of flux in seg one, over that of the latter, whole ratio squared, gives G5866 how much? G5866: 1.05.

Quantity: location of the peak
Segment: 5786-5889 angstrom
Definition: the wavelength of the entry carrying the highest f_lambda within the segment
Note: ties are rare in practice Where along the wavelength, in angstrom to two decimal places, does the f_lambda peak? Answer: 5803.77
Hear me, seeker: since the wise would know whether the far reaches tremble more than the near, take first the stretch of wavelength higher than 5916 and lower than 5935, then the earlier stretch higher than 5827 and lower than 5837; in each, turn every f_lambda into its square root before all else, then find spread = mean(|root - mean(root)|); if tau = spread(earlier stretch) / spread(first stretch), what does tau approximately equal 1.6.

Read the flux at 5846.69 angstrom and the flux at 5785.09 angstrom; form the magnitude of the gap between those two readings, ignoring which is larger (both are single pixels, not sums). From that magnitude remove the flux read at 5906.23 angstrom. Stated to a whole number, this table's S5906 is -32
